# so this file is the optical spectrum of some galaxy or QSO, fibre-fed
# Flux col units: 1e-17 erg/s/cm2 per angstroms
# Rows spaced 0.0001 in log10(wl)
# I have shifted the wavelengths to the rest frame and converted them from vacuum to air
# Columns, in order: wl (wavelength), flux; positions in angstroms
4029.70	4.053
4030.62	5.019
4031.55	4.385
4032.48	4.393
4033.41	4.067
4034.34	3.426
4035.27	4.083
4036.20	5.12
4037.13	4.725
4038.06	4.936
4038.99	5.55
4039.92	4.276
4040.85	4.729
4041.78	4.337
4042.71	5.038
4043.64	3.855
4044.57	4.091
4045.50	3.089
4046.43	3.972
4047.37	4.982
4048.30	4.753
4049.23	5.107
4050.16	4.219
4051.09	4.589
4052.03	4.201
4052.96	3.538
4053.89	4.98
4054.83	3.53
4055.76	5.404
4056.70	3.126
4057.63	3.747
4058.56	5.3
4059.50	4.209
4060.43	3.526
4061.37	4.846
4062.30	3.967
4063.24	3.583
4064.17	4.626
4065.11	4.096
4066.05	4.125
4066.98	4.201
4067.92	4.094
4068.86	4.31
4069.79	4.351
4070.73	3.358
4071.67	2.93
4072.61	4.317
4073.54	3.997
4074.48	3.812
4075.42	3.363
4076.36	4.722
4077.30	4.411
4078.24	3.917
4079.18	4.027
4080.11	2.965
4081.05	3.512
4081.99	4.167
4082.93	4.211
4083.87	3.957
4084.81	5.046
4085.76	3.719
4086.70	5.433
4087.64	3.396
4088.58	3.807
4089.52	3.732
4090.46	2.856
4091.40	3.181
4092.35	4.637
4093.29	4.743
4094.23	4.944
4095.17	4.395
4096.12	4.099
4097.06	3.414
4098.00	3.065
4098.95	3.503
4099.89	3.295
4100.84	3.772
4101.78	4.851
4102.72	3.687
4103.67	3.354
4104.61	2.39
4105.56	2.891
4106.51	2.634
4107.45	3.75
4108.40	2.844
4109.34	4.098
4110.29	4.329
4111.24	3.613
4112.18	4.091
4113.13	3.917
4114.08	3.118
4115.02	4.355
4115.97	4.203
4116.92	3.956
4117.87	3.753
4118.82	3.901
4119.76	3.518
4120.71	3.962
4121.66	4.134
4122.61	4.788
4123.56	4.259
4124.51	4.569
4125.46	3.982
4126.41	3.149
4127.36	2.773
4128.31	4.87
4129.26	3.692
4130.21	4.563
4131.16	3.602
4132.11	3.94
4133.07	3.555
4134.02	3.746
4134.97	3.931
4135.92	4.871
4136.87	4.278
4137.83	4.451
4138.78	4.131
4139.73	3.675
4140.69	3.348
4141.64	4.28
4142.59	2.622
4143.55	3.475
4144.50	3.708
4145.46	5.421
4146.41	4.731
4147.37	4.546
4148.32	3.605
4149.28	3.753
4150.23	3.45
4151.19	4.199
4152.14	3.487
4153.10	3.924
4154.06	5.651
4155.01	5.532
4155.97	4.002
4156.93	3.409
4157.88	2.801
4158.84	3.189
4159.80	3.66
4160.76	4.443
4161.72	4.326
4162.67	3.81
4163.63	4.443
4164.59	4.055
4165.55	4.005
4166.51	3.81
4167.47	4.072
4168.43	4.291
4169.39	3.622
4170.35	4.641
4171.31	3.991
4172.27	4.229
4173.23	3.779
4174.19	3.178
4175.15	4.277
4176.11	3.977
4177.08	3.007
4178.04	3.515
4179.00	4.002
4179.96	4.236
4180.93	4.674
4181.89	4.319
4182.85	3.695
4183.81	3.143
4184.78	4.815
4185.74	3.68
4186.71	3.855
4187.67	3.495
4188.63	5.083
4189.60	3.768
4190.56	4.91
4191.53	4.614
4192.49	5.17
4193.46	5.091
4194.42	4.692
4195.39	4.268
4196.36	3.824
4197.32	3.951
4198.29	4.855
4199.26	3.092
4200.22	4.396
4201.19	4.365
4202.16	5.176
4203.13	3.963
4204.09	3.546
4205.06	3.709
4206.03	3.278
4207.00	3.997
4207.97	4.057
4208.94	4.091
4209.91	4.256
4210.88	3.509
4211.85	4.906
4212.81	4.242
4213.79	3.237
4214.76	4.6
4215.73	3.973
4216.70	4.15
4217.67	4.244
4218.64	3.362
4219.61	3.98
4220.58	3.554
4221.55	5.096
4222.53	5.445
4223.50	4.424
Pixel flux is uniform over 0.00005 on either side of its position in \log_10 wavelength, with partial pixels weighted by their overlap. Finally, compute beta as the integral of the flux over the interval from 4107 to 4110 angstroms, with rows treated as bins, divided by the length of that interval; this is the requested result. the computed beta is 3.6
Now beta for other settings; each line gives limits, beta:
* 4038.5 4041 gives 4.9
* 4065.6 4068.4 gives 4.1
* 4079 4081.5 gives 3.5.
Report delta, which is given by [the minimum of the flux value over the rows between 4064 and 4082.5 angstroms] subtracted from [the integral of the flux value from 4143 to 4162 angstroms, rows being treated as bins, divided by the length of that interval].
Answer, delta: 1.1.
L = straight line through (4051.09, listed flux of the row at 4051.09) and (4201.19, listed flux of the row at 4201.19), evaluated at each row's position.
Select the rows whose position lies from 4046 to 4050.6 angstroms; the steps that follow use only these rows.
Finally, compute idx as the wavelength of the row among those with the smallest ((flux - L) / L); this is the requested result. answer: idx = 4046.43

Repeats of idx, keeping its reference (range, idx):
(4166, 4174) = 4169.39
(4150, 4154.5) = 4150.23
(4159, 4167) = 4159.80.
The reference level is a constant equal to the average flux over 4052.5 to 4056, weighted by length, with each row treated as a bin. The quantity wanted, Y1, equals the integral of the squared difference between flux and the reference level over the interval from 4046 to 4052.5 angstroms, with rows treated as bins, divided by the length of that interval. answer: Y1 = 0.22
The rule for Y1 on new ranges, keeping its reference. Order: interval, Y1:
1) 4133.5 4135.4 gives 0.23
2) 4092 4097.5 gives 0.26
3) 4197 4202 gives 0.41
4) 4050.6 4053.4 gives 0.22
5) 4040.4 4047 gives 0.37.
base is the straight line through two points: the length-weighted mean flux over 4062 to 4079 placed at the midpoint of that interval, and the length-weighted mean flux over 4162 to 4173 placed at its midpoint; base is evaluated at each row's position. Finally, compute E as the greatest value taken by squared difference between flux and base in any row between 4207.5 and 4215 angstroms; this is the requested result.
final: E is 0.8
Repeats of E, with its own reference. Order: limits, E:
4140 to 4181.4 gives 2.5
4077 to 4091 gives 2.0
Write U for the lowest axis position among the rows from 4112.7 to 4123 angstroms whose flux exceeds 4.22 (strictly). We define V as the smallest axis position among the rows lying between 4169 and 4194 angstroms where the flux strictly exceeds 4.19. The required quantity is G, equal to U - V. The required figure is -55.3 angstroms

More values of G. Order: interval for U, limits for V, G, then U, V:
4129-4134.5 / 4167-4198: -38.2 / 4130.21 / 4168.43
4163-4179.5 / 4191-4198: -27.9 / 4163.63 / 4191.53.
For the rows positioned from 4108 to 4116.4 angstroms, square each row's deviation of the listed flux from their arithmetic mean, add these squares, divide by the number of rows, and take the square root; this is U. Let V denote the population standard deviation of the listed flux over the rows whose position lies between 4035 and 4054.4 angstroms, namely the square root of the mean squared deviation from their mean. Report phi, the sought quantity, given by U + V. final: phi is 1.09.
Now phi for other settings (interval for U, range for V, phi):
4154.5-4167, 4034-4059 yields 1.34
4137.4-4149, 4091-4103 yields 1.36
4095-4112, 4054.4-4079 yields 1.23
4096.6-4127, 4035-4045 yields 1.09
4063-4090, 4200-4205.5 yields 1.09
